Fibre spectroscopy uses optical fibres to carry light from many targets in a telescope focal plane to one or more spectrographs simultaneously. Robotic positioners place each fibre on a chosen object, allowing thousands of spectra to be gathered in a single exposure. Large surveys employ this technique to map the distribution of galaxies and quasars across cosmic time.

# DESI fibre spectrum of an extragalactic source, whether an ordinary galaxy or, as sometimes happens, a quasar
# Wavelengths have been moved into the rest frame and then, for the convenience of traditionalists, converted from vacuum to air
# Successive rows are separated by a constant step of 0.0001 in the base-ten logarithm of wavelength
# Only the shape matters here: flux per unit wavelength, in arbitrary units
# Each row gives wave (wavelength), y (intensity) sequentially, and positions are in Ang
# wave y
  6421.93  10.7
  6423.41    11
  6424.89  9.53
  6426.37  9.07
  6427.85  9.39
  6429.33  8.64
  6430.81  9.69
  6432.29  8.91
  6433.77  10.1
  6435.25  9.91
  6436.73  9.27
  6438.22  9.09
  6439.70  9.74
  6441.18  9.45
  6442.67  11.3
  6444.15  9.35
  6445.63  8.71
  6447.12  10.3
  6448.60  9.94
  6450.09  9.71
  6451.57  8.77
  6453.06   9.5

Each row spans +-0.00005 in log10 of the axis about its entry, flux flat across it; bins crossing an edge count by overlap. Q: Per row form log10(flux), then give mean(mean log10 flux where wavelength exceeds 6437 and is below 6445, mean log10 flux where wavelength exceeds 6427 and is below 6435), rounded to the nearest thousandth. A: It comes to 0.980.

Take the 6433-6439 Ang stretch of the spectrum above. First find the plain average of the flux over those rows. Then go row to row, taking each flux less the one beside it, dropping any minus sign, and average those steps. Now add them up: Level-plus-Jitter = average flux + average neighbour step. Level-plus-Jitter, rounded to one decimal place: 9.9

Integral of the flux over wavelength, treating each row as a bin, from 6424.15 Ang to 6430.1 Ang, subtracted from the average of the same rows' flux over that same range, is -45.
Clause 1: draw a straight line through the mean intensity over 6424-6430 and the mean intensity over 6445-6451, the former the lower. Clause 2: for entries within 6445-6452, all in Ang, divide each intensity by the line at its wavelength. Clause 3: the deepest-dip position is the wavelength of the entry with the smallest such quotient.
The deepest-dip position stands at 6451.57 Ang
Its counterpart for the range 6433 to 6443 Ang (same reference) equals 6438.22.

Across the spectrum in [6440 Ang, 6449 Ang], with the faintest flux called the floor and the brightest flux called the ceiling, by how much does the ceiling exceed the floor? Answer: 2.6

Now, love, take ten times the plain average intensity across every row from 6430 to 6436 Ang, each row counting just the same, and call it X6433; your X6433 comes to 96.5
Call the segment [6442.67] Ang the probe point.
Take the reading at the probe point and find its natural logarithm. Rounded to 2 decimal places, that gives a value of 2.42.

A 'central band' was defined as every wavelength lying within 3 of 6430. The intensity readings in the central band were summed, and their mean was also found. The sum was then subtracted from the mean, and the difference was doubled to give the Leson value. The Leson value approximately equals -54.9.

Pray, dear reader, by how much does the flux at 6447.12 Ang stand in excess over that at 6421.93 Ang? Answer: -0.4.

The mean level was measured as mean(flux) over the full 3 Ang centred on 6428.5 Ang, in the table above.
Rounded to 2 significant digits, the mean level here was 9.0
